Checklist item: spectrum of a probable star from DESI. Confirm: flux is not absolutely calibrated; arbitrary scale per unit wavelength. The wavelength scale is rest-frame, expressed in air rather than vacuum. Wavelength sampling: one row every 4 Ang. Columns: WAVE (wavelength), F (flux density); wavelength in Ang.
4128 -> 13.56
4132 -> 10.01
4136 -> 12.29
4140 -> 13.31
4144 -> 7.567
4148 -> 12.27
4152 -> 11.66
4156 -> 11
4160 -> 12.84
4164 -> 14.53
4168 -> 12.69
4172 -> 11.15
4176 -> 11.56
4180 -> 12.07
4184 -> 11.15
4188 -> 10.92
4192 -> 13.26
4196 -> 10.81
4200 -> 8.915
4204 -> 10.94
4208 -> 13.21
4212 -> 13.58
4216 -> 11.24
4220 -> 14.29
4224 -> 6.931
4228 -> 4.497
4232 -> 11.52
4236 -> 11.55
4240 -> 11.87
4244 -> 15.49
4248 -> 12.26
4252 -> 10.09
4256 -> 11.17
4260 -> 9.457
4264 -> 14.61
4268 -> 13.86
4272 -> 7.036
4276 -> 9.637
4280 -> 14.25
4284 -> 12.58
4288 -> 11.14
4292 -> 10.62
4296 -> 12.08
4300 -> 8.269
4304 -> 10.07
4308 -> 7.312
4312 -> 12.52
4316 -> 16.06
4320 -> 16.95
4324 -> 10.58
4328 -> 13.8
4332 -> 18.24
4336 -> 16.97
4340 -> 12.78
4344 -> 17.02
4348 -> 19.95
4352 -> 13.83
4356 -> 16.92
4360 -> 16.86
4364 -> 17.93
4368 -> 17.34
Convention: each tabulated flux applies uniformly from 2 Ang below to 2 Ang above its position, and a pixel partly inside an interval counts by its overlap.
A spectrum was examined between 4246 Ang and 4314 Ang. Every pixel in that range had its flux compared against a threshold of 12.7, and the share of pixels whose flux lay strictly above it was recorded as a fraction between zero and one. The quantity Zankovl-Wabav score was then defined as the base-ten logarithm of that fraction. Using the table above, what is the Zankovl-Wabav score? -0.75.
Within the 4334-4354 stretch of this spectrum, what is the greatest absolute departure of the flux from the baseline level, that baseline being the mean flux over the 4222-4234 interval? 12.3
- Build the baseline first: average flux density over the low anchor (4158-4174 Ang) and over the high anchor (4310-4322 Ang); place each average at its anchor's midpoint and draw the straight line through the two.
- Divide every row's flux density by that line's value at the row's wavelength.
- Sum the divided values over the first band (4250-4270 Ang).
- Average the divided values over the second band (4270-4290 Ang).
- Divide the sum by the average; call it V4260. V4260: 5.5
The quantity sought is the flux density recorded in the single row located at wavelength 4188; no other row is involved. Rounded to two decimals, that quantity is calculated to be 10.92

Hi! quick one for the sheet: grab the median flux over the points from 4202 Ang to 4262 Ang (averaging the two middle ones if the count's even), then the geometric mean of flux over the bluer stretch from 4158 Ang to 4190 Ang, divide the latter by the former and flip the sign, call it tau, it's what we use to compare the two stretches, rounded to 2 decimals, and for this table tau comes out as -1.05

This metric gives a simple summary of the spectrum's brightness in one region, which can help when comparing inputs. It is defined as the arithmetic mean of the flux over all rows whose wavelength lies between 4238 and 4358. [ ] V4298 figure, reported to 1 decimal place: 12.9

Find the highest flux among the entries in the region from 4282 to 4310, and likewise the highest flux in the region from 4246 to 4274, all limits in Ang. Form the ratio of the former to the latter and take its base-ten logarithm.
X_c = -0.065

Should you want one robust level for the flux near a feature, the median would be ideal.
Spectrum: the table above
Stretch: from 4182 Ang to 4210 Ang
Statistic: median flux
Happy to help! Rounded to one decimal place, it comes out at 10.9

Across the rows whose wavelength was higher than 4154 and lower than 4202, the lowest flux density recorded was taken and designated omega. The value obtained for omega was 8.915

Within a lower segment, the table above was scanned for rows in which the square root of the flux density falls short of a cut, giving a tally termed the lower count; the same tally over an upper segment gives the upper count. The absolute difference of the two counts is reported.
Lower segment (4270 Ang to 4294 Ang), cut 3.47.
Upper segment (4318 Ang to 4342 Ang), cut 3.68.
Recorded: 2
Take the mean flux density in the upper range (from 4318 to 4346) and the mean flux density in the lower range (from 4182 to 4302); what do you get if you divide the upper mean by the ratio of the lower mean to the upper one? 21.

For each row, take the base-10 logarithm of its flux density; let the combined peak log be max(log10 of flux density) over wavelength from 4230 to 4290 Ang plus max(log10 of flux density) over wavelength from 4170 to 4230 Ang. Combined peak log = 2.35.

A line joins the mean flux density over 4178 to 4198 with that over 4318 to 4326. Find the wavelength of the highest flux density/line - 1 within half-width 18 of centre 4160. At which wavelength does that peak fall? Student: 4164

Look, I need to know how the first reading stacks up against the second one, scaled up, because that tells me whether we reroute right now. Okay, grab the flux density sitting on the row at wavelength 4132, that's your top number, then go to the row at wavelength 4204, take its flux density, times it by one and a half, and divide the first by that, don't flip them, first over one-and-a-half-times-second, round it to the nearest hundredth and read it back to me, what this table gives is 0.61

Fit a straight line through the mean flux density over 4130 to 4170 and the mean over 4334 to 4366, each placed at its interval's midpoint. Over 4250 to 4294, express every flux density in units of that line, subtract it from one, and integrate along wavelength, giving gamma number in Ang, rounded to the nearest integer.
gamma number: 10 Ang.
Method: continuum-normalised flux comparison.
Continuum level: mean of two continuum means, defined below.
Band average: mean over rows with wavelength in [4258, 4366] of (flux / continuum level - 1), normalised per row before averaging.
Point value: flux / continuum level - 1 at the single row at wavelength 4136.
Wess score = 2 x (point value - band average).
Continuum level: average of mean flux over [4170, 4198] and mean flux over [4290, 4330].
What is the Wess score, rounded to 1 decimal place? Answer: -0.2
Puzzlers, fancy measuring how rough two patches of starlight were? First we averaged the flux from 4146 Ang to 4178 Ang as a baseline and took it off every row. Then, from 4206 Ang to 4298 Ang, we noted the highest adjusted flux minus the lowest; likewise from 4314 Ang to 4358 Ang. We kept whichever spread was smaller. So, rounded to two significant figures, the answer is 9.4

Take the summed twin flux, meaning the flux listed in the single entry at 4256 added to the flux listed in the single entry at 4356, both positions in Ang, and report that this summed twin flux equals 28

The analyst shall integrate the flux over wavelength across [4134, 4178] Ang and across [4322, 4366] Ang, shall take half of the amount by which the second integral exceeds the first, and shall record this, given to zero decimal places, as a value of 88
